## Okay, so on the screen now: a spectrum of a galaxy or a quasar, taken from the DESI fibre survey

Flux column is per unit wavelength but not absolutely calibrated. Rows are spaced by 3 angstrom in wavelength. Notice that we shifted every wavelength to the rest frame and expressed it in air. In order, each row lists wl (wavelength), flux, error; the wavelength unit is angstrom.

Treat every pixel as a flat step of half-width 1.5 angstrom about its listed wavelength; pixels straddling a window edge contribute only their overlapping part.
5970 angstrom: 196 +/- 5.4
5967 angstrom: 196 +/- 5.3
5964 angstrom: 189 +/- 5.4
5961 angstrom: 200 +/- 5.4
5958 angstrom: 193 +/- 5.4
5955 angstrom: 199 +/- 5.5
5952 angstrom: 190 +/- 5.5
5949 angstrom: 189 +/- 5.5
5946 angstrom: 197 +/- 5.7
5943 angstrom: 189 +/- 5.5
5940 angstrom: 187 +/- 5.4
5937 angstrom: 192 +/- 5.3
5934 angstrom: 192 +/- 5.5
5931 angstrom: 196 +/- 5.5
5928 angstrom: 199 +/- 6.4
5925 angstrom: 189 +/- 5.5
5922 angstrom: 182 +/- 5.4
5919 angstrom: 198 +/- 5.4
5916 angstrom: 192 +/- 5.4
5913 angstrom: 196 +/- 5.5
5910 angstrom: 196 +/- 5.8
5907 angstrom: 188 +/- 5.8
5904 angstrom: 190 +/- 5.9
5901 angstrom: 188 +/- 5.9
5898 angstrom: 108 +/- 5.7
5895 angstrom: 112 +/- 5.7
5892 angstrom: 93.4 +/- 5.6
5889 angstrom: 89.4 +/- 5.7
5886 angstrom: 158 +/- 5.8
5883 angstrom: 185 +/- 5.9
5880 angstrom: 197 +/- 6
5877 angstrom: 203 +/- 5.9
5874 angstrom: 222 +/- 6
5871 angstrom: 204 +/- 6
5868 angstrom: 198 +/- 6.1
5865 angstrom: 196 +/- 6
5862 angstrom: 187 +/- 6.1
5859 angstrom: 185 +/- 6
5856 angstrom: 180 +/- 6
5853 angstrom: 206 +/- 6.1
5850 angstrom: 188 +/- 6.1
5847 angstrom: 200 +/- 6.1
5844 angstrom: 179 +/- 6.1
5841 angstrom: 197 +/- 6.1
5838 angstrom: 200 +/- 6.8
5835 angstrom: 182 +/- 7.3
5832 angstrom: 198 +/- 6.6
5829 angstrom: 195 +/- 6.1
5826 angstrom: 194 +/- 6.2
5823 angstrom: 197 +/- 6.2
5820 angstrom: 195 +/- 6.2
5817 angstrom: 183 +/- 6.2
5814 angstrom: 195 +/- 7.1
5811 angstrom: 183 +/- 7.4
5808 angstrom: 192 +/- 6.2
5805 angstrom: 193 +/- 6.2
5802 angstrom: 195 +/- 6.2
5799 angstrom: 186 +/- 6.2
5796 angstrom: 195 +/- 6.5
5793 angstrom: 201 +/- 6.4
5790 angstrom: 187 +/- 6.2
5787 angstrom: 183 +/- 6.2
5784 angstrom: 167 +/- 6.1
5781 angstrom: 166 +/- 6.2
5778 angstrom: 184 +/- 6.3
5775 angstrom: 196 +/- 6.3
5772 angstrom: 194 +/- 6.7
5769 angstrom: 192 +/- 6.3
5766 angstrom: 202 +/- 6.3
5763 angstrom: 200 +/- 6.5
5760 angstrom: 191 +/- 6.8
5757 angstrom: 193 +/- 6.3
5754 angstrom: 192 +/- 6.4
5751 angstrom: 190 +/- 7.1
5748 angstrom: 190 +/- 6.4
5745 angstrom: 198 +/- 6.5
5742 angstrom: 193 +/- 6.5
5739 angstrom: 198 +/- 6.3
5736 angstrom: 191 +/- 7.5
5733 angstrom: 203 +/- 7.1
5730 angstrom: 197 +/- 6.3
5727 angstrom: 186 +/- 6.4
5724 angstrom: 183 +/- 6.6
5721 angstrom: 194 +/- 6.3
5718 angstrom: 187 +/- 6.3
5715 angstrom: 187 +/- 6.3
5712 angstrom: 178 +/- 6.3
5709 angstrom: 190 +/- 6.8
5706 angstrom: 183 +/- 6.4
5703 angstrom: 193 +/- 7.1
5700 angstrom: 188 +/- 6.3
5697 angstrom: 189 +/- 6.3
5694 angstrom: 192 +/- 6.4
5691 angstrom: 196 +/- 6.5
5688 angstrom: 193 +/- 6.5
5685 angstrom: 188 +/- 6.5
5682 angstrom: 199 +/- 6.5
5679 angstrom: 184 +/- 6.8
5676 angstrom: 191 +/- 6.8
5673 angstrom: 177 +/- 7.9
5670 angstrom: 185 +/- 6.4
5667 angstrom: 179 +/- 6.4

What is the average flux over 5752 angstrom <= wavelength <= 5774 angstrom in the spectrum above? 195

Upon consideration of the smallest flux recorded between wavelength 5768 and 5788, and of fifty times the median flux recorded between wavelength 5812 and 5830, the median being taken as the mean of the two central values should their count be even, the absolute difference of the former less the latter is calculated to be 9584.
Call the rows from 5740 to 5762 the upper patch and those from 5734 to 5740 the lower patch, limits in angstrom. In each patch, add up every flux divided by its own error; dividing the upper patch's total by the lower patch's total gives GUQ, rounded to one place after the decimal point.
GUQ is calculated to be 3.6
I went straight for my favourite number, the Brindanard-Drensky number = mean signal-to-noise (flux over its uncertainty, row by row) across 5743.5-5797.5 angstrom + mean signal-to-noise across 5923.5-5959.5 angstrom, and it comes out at 64.4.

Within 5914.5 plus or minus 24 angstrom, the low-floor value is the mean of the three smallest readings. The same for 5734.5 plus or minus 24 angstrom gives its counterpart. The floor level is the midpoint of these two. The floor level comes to 143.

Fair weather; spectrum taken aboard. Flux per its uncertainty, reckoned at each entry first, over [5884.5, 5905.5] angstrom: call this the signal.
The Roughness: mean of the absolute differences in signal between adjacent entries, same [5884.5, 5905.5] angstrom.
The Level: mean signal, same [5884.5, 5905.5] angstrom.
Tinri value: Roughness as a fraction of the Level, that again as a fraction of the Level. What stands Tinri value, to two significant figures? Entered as 0.0091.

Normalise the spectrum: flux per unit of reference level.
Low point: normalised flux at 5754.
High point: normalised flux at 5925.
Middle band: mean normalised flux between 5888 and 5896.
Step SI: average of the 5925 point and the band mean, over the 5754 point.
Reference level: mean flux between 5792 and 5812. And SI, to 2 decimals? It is 0.75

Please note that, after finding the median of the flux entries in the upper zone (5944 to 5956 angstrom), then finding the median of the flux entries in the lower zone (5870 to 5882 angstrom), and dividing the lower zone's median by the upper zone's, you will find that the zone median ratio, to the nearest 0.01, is 1.05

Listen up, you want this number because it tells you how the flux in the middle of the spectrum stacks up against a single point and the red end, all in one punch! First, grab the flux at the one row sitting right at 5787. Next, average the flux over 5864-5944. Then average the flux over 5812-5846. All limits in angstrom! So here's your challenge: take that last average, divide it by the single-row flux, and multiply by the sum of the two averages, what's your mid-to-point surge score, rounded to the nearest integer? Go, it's 390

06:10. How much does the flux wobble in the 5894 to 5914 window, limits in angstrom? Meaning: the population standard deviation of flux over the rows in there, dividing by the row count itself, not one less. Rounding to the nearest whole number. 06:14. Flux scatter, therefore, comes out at 37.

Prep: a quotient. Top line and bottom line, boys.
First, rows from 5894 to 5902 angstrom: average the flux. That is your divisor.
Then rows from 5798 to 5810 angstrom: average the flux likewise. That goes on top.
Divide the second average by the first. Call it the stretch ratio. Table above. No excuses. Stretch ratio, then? 1.4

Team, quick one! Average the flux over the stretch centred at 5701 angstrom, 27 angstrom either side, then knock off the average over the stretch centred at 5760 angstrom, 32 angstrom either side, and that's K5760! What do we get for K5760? -2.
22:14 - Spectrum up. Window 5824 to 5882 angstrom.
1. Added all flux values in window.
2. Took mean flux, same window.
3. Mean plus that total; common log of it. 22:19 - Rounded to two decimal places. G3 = 3.59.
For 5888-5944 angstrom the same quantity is 3.54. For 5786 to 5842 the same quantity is 3.58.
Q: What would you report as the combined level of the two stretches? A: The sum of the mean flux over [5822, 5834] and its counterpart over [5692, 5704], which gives 386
